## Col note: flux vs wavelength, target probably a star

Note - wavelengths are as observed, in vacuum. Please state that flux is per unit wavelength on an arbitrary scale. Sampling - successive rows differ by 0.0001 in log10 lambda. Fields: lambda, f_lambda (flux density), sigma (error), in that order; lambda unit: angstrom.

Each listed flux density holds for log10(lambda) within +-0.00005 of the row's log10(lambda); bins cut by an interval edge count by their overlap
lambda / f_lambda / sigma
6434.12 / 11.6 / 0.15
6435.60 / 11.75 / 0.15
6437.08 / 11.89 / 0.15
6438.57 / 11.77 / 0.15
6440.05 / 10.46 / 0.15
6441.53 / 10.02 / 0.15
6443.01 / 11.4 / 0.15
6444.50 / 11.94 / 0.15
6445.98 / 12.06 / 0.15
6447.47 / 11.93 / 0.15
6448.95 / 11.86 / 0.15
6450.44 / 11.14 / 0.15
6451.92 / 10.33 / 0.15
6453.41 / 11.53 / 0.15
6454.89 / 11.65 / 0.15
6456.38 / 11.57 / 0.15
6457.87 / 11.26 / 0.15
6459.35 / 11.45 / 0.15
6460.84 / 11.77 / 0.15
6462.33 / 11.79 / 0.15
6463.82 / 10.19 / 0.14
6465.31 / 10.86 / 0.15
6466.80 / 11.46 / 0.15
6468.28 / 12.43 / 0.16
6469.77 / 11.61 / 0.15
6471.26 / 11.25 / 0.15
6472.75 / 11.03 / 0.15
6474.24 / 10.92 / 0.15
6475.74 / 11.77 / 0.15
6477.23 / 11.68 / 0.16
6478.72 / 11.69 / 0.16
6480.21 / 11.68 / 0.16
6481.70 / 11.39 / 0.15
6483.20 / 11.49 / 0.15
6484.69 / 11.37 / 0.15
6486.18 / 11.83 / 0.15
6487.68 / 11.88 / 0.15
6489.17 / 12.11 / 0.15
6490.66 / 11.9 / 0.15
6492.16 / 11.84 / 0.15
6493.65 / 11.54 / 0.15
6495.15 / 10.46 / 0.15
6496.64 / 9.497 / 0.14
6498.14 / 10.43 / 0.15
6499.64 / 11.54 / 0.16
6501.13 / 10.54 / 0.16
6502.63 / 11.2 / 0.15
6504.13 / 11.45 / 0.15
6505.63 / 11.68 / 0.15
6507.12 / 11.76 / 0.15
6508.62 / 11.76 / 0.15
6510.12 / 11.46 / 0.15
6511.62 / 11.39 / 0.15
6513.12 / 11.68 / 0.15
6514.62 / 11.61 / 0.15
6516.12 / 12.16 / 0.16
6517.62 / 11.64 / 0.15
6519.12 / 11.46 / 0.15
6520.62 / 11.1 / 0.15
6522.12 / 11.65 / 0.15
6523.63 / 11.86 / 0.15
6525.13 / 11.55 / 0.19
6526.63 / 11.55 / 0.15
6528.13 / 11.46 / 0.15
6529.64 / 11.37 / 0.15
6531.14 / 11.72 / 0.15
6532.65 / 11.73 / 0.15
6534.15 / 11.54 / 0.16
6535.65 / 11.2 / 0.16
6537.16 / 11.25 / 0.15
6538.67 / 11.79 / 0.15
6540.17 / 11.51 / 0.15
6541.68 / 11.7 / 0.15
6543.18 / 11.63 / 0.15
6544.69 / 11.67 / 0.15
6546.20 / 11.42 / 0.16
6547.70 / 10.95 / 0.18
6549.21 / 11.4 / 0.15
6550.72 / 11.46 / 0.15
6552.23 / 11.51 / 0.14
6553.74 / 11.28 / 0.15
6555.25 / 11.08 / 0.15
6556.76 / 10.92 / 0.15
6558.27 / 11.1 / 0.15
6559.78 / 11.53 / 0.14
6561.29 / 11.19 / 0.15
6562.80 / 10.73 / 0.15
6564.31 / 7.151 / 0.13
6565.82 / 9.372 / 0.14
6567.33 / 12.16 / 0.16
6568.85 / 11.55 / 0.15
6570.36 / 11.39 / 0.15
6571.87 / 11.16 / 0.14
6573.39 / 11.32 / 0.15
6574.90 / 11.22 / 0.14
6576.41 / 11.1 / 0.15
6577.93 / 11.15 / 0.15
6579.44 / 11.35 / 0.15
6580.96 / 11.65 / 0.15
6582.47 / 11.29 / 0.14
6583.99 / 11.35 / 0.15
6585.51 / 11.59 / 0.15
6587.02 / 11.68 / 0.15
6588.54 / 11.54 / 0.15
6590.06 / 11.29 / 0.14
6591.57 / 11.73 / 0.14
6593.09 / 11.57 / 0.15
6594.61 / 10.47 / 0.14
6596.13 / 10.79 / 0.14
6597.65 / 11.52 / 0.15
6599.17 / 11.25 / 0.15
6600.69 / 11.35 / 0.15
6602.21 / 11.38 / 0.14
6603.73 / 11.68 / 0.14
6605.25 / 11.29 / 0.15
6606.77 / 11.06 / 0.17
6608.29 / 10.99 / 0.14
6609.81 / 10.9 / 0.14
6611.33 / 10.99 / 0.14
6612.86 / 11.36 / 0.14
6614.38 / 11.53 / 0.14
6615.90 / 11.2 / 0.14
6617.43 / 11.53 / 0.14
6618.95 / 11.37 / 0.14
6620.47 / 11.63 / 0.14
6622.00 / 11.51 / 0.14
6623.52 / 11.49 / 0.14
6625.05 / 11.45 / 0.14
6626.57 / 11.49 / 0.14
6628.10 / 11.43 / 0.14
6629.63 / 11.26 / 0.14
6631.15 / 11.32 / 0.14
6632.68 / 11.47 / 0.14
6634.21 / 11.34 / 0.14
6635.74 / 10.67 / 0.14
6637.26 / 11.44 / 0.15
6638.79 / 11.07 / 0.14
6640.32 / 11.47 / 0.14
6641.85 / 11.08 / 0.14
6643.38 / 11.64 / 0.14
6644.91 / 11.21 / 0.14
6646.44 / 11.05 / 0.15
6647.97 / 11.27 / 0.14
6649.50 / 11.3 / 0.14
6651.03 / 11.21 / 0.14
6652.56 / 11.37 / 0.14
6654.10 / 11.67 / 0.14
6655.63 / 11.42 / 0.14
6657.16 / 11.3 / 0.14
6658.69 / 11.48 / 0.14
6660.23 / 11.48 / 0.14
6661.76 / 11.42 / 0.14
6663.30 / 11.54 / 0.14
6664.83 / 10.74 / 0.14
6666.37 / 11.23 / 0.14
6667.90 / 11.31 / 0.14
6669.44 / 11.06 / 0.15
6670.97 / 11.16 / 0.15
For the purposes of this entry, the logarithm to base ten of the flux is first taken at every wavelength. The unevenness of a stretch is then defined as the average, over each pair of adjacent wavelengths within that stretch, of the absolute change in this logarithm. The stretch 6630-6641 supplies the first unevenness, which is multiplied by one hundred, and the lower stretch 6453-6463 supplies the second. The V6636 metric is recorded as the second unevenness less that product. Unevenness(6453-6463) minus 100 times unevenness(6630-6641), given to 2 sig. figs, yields -1.6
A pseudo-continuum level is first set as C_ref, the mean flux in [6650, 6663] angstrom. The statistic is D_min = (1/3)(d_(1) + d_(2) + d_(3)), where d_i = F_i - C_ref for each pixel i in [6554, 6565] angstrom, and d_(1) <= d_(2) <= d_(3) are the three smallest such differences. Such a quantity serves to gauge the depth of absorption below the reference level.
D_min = -1.82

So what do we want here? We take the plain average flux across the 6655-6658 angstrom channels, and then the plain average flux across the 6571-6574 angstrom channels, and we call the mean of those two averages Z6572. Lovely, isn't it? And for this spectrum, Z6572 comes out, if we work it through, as 11.3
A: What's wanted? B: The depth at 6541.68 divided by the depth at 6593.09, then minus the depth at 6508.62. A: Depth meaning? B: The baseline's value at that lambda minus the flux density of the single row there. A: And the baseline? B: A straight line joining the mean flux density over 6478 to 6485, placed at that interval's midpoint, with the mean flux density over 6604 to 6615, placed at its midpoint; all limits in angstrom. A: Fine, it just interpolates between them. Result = 1.3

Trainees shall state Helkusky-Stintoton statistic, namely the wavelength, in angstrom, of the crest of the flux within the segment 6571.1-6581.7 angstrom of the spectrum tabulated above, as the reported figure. 6580.96 angstrom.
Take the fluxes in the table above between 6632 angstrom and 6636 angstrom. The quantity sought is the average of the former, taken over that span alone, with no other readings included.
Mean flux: 11.2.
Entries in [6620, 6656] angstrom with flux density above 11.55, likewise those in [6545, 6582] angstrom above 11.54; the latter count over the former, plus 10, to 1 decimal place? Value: 11.0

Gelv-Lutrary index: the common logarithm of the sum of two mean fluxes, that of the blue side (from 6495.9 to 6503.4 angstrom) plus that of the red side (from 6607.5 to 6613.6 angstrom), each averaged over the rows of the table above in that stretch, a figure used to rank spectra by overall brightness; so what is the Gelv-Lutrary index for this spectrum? 1.336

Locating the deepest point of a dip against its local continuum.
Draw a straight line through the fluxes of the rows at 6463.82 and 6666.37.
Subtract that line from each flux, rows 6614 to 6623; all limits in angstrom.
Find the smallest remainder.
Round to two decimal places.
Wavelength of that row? 6615.90 angstrom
